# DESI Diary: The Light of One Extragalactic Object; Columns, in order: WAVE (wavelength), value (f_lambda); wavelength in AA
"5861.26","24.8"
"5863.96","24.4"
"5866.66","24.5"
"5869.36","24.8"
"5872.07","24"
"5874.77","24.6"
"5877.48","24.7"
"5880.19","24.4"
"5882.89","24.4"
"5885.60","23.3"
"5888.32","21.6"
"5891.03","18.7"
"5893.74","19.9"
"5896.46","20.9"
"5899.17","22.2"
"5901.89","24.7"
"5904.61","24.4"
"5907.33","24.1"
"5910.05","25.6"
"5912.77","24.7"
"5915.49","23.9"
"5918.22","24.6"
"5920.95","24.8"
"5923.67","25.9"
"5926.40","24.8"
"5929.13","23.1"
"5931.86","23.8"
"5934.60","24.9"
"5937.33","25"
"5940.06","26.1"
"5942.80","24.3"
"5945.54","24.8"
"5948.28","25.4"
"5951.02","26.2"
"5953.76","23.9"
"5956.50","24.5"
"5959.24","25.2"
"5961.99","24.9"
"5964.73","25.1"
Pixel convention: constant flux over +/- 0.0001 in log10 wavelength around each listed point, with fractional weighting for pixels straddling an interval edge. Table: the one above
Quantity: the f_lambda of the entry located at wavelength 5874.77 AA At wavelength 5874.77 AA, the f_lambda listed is 24.6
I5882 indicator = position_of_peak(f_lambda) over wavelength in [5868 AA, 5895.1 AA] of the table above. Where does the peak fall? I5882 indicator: 5869.36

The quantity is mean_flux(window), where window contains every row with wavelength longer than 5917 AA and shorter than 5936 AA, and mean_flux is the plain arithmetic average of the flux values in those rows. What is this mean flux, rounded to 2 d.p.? 24.56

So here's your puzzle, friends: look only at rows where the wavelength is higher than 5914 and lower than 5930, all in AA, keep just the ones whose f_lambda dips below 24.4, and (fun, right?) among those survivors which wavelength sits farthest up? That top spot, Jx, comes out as 5929.13 AA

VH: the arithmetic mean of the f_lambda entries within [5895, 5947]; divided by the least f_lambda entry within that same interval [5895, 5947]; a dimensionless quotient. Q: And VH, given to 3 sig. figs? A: 1.16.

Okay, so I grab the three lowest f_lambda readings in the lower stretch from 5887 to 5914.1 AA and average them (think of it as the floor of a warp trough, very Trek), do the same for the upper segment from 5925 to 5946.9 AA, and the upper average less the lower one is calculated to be 3.9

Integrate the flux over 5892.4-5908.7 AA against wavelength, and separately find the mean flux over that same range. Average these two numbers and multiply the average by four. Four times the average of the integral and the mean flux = 786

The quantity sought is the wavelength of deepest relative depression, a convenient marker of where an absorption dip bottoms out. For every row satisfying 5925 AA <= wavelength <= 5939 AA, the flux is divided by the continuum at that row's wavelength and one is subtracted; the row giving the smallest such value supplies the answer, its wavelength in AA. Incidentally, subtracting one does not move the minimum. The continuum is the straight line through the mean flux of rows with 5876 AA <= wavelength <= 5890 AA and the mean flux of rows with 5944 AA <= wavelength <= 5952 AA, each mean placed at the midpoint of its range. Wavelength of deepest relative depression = 5929.13 AA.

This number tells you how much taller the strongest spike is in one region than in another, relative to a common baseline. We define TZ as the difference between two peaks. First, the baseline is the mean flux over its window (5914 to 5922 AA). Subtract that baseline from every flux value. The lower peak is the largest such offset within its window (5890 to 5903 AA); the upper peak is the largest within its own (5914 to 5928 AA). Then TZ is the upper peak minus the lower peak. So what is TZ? 1.2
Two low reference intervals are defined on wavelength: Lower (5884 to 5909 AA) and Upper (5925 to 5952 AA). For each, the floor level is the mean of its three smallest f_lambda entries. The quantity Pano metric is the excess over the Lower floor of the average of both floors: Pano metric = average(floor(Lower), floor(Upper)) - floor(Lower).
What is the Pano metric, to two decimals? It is 1.95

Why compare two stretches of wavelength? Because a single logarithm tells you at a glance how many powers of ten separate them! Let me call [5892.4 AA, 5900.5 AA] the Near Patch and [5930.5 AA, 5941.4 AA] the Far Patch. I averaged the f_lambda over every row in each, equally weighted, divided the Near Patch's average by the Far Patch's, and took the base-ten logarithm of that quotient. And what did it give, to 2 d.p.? -0.07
